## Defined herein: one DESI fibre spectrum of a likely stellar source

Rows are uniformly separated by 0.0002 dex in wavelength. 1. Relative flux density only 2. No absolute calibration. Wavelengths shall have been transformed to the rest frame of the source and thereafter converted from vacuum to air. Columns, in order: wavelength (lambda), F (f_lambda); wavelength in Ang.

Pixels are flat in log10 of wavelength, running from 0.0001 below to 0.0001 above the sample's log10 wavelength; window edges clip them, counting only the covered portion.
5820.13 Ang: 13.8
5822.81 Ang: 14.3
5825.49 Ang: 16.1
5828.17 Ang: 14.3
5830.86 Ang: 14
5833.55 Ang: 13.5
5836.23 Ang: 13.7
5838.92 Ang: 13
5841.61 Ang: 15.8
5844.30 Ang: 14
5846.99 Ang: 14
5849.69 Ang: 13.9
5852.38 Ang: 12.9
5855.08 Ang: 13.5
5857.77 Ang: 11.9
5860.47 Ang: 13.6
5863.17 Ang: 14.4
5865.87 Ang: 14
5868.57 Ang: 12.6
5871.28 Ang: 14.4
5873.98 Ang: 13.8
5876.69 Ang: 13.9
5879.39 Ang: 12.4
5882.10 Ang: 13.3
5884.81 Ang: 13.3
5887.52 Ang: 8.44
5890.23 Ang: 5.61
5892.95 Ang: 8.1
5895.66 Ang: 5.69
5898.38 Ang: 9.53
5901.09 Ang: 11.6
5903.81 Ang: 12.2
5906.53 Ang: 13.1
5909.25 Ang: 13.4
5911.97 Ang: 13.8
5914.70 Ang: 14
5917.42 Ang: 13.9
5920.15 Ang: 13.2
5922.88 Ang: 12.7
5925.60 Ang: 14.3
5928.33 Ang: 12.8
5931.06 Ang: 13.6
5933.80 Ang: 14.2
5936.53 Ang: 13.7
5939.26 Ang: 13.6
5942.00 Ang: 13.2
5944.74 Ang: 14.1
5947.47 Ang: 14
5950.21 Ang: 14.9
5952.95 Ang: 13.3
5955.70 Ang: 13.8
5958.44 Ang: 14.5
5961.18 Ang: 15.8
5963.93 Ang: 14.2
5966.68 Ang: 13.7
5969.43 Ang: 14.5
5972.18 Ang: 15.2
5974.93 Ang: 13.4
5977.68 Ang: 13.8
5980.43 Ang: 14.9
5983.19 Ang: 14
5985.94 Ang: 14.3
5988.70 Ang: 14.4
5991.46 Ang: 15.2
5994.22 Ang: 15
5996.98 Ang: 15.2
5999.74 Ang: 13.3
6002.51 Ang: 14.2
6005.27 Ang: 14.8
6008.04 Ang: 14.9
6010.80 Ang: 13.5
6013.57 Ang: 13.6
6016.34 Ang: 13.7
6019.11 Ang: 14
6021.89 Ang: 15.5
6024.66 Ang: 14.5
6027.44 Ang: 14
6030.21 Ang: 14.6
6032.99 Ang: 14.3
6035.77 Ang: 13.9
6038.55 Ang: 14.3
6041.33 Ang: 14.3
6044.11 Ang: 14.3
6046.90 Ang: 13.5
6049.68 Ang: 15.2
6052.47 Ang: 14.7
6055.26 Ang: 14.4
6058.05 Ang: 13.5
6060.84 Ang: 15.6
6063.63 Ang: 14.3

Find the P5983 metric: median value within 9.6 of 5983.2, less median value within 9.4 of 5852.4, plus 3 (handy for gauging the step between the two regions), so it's 3.7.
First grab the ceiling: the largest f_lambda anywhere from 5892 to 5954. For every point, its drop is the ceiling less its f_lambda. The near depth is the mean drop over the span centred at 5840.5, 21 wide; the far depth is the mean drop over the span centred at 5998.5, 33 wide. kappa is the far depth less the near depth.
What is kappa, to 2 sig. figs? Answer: -0.38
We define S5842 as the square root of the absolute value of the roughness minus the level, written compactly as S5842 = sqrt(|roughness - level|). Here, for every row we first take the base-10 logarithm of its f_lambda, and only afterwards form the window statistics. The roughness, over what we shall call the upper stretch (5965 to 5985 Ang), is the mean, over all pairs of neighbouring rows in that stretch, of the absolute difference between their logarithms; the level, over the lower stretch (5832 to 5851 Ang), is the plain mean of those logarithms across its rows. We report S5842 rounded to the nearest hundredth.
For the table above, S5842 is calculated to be 1.06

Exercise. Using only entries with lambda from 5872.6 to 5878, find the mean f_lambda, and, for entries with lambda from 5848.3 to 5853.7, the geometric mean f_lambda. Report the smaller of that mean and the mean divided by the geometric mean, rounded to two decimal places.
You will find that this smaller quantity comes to 1.03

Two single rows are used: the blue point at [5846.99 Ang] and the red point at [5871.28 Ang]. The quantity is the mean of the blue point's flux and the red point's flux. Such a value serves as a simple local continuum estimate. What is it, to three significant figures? 14.2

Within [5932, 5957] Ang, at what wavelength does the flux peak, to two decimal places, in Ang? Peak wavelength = 5950.21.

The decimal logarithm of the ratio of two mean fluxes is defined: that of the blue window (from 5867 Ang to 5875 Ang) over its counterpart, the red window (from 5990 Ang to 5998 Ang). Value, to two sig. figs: -0.046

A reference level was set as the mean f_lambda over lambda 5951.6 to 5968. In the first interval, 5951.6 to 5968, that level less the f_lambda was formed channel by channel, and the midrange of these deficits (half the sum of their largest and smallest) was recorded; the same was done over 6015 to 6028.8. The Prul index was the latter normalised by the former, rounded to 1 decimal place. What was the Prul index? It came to 1.1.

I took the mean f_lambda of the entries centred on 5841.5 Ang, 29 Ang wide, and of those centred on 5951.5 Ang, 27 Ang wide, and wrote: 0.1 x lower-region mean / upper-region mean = 0.0981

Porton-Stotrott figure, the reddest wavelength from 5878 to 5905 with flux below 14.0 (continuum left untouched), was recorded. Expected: 5903.81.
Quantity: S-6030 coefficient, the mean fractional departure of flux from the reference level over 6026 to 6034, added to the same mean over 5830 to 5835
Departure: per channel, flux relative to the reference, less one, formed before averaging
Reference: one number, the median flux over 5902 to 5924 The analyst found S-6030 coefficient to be 0.11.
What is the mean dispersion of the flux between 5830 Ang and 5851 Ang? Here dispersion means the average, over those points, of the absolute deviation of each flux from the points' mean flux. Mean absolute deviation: 0.46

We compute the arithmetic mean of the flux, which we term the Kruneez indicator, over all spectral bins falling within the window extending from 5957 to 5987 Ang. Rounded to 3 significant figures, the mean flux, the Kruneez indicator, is 14.4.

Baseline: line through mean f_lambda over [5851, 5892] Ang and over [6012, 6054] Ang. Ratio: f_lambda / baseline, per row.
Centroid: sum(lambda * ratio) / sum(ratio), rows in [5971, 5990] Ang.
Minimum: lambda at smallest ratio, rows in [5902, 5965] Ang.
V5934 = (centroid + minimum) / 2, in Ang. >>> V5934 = 5942.1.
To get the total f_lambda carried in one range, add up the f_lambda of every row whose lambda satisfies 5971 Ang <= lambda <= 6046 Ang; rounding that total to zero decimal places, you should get 387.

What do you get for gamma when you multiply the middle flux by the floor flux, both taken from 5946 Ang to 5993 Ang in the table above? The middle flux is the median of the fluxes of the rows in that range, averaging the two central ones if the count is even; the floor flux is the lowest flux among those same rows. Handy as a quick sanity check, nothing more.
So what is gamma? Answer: 190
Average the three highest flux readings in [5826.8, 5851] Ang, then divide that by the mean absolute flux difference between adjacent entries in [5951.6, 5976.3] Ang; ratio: 15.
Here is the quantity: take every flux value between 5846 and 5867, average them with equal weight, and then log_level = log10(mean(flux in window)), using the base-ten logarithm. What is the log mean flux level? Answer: 1.13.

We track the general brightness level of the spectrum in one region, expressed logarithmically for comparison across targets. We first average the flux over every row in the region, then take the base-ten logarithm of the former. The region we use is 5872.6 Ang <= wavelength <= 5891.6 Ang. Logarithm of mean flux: 1.06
